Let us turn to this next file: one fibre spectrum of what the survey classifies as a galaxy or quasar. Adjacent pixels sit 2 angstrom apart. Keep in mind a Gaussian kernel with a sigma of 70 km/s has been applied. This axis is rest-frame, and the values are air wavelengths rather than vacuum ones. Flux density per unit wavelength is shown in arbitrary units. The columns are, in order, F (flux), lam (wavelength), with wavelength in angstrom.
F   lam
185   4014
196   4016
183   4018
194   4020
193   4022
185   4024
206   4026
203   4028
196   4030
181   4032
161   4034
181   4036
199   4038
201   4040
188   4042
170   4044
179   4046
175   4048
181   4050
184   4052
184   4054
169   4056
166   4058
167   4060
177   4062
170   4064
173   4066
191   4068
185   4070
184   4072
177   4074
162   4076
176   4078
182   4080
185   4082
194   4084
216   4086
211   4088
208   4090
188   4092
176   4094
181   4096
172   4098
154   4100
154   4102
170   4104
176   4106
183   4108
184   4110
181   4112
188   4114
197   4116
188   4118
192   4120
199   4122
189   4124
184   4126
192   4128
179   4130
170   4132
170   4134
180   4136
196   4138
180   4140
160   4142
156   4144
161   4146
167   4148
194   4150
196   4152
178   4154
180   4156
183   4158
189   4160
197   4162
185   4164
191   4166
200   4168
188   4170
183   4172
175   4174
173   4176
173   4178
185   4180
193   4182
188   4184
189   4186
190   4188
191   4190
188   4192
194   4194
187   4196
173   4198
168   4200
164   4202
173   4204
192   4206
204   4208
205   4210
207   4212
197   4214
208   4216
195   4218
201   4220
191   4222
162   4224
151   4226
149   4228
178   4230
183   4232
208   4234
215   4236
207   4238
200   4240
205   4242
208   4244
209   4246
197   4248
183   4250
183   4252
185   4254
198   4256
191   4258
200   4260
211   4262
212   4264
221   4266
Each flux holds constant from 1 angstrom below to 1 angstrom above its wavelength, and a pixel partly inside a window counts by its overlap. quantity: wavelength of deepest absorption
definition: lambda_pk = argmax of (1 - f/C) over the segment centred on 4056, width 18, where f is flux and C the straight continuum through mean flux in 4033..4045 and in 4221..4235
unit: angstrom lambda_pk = 4058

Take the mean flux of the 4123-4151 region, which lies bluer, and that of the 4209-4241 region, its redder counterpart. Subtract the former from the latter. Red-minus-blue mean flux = 14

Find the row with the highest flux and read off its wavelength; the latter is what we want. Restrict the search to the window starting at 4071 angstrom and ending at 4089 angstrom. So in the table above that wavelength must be 4086 angstrom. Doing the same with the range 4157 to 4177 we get 4168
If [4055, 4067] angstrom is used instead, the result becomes 4062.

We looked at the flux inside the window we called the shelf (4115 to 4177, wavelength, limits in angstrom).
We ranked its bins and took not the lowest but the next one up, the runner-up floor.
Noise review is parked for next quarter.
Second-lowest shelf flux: 160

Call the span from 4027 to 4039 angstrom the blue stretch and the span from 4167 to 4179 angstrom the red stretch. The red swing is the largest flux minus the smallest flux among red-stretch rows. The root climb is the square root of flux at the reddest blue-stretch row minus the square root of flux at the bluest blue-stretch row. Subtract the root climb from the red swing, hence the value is 27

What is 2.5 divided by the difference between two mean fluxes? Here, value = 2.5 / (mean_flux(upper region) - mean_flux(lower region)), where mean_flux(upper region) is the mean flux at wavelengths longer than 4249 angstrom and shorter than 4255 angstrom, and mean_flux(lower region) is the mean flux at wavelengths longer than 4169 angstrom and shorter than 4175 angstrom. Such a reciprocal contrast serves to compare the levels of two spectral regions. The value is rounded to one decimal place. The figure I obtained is 1.5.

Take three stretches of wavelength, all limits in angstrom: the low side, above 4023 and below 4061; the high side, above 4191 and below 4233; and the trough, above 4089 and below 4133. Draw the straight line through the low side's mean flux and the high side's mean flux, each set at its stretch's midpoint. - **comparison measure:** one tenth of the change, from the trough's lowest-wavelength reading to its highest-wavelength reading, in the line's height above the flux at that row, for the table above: 3.8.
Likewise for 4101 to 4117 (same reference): -4.3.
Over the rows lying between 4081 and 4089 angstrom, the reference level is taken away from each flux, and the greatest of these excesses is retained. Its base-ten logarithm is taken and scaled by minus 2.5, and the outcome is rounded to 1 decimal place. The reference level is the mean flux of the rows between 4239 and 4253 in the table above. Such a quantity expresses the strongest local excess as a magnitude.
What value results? -3.1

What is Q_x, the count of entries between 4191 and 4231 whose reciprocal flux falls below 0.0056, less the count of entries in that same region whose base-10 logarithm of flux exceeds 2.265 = 0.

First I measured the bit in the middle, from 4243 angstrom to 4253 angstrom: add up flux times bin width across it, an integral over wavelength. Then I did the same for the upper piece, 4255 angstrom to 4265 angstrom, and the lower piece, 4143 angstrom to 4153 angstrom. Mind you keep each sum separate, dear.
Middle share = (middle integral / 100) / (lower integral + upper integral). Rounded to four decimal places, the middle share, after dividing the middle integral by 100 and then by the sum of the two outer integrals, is 0.0052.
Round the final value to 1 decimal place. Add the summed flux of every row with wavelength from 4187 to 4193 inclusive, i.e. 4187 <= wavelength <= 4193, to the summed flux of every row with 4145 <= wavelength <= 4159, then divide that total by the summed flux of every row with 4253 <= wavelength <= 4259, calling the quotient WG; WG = 3.2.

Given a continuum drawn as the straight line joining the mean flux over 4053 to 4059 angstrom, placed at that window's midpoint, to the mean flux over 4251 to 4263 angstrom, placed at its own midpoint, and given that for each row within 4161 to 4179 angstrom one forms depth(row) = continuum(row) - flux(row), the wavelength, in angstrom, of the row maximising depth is 4178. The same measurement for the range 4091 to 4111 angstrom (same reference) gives 4102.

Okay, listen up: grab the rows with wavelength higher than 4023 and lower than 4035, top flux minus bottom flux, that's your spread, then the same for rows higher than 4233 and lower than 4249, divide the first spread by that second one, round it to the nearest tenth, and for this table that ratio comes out 2.5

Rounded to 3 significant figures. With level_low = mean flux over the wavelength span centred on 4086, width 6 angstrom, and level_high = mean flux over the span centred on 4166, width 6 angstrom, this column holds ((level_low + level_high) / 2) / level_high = 1.04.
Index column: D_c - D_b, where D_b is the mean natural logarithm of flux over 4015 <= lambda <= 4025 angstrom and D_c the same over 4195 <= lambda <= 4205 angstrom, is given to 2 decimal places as -0.10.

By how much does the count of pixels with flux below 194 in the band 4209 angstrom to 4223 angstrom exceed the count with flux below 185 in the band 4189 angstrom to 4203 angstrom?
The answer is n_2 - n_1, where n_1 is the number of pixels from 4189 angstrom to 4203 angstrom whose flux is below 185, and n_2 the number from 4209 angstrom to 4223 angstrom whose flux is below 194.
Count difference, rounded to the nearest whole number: -2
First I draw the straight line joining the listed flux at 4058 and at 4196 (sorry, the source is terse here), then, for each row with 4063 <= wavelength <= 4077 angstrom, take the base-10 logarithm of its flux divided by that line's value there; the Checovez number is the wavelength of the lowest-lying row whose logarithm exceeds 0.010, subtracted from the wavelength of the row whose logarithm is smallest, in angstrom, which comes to 10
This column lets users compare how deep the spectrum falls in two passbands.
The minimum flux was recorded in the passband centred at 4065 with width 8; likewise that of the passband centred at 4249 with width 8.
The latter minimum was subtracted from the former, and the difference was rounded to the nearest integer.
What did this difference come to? -13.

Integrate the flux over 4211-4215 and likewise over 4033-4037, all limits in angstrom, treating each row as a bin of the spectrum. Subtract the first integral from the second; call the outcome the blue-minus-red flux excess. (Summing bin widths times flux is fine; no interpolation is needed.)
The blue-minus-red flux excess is -124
